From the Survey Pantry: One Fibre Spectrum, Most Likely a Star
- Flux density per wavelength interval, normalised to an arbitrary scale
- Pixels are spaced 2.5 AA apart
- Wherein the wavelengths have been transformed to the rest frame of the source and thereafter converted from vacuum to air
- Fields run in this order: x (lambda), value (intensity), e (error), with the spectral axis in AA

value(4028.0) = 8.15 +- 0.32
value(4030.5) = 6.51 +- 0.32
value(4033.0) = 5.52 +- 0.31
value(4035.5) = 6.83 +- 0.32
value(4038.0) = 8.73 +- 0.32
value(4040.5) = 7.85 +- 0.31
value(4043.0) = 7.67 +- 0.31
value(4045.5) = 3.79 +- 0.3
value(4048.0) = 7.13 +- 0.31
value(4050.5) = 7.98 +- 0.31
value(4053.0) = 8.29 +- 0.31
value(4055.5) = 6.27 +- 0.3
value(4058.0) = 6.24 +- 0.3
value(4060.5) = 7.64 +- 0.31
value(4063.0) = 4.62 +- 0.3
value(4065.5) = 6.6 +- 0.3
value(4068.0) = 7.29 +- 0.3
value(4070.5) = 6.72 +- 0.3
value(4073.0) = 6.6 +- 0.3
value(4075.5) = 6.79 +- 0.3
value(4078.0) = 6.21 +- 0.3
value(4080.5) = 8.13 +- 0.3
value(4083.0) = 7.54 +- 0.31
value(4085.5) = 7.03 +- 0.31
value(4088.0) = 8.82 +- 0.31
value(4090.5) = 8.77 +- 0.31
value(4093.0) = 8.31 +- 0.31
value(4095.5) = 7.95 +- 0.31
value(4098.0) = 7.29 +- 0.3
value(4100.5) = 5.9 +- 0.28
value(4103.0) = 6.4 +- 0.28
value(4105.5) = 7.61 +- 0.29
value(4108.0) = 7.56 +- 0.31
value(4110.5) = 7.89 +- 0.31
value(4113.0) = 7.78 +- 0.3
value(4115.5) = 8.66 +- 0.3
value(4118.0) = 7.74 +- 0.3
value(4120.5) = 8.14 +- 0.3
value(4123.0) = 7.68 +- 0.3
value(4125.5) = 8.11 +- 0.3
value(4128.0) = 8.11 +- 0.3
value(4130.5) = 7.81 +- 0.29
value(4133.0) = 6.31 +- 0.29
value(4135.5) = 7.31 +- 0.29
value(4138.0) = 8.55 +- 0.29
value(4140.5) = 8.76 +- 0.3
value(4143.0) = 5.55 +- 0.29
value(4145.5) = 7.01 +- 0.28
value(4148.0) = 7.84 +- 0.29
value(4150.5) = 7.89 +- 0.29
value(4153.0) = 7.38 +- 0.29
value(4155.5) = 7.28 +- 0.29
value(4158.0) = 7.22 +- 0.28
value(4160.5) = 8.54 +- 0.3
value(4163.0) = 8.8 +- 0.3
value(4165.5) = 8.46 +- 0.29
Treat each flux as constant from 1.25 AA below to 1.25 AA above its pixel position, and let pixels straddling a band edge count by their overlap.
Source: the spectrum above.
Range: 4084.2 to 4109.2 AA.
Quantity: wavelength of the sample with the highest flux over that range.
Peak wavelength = 4088.0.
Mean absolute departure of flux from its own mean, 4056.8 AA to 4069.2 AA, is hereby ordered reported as 0.84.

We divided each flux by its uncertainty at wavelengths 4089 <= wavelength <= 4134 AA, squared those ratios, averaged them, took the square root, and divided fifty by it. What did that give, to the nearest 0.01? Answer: 1.95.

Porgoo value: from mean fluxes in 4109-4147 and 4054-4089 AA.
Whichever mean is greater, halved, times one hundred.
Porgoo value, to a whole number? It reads 385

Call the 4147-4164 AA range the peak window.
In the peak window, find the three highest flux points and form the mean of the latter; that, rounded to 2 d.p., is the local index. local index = 8.41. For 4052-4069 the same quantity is 7.74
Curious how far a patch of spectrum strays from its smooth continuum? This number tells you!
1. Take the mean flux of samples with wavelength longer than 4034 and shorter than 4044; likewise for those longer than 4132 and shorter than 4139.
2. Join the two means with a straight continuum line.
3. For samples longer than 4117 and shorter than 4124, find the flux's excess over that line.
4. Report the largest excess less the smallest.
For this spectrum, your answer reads 0.5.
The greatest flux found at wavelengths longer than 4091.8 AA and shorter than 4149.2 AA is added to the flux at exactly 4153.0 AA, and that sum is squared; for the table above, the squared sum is 260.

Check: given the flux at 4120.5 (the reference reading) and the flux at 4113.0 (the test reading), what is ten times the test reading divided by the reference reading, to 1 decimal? 9.6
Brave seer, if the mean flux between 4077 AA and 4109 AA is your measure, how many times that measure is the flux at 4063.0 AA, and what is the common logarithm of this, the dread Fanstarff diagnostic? -0.21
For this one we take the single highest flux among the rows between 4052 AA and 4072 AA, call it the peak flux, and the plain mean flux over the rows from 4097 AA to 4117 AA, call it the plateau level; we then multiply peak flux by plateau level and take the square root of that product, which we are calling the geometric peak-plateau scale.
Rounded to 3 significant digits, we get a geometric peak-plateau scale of 7.83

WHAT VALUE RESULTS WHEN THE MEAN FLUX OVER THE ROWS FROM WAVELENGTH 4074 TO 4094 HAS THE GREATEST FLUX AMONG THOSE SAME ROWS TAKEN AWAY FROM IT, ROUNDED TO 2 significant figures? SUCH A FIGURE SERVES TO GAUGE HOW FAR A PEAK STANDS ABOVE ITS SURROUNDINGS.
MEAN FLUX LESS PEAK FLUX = -1.1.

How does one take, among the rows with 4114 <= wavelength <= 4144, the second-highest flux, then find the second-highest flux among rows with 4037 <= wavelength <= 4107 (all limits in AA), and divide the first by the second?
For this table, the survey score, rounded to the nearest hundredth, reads 0.99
